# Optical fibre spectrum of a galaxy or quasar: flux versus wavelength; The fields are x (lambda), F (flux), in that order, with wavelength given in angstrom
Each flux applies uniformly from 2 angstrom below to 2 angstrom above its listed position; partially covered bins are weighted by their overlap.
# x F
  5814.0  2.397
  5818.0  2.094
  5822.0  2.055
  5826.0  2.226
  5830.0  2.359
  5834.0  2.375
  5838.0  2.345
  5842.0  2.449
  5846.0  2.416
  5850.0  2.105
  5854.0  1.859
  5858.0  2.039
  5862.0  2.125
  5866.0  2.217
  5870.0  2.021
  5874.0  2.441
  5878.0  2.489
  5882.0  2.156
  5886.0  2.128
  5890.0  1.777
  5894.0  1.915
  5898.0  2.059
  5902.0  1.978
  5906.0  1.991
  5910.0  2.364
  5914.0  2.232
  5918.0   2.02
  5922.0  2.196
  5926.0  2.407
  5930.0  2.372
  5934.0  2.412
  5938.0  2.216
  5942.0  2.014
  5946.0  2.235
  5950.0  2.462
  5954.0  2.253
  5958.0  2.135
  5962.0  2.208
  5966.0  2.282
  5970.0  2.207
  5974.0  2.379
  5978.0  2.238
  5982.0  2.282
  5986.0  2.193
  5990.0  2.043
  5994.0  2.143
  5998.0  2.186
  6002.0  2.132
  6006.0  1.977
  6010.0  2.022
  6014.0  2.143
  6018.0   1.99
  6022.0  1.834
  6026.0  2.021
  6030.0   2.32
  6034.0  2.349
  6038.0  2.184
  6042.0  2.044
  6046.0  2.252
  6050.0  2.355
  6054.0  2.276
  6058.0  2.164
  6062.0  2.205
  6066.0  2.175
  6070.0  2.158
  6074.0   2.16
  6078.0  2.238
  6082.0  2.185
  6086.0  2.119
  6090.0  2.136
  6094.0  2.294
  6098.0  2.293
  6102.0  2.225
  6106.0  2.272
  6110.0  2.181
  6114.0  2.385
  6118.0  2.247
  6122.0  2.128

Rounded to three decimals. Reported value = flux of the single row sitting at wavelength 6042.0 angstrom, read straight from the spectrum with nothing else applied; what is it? 2.044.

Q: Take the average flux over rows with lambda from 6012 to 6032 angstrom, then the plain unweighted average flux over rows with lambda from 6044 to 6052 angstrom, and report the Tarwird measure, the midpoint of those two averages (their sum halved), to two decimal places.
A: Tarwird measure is 2.18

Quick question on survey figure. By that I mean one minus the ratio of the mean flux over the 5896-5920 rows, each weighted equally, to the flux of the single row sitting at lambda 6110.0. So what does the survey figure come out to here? 0.03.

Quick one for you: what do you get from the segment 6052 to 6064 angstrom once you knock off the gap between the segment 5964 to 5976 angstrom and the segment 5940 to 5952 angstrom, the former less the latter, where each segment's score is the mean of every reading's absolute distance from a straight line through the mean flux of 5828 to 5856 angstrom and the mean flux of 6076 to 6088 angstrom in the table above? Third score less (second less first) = 0.12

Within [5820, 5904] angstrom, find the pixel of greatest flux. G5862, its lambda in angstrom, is 5878.0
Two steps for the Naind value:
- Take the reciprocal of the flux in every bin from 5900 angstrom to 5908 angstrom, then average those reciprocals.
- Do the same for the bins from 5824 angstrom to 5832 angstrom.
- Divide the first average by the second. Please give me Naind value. 1.15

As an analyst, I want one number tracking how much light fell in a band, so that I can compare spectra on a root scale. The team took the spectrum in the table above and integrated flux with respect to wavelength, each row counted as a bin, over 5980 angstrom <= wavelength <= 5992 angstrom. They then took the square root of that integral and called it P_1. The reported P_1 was 5.11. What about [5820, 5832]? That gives 5.15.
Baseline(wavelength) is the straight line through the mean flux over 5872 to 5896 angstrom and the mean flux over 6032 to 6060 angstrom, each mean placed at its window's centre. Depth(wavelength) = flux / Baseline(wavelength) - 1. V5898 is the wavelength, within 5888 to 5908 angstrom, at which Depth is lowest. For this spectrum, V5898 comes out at 5890.0 angstrom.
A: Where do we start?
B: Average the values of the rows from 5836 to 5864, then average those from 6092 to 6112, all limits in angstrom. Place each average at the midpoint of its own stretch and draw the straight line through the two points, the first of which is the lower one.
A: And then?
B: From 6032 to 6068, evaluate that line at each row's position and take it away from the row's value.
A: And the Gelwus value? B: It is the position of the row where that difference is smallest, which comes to 6042.0 angstrom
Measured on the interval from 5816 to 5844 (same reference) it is 5822.0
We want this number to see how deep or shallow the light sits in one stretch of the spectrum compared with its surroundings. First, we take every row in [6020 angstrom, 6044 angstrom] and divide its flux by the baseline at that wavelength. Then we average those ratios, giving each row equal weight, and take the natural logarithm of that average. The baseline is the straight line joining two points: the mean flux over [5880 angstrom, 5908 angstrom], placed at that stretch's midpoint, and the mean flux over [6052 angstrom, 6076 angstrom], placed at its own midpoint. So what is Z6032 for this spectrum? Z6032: -0.01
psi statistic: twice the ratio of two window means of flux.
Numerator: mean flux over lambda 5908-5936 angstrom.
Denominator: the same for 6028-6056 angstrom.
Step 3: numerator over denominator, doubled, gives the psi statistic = 2.03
